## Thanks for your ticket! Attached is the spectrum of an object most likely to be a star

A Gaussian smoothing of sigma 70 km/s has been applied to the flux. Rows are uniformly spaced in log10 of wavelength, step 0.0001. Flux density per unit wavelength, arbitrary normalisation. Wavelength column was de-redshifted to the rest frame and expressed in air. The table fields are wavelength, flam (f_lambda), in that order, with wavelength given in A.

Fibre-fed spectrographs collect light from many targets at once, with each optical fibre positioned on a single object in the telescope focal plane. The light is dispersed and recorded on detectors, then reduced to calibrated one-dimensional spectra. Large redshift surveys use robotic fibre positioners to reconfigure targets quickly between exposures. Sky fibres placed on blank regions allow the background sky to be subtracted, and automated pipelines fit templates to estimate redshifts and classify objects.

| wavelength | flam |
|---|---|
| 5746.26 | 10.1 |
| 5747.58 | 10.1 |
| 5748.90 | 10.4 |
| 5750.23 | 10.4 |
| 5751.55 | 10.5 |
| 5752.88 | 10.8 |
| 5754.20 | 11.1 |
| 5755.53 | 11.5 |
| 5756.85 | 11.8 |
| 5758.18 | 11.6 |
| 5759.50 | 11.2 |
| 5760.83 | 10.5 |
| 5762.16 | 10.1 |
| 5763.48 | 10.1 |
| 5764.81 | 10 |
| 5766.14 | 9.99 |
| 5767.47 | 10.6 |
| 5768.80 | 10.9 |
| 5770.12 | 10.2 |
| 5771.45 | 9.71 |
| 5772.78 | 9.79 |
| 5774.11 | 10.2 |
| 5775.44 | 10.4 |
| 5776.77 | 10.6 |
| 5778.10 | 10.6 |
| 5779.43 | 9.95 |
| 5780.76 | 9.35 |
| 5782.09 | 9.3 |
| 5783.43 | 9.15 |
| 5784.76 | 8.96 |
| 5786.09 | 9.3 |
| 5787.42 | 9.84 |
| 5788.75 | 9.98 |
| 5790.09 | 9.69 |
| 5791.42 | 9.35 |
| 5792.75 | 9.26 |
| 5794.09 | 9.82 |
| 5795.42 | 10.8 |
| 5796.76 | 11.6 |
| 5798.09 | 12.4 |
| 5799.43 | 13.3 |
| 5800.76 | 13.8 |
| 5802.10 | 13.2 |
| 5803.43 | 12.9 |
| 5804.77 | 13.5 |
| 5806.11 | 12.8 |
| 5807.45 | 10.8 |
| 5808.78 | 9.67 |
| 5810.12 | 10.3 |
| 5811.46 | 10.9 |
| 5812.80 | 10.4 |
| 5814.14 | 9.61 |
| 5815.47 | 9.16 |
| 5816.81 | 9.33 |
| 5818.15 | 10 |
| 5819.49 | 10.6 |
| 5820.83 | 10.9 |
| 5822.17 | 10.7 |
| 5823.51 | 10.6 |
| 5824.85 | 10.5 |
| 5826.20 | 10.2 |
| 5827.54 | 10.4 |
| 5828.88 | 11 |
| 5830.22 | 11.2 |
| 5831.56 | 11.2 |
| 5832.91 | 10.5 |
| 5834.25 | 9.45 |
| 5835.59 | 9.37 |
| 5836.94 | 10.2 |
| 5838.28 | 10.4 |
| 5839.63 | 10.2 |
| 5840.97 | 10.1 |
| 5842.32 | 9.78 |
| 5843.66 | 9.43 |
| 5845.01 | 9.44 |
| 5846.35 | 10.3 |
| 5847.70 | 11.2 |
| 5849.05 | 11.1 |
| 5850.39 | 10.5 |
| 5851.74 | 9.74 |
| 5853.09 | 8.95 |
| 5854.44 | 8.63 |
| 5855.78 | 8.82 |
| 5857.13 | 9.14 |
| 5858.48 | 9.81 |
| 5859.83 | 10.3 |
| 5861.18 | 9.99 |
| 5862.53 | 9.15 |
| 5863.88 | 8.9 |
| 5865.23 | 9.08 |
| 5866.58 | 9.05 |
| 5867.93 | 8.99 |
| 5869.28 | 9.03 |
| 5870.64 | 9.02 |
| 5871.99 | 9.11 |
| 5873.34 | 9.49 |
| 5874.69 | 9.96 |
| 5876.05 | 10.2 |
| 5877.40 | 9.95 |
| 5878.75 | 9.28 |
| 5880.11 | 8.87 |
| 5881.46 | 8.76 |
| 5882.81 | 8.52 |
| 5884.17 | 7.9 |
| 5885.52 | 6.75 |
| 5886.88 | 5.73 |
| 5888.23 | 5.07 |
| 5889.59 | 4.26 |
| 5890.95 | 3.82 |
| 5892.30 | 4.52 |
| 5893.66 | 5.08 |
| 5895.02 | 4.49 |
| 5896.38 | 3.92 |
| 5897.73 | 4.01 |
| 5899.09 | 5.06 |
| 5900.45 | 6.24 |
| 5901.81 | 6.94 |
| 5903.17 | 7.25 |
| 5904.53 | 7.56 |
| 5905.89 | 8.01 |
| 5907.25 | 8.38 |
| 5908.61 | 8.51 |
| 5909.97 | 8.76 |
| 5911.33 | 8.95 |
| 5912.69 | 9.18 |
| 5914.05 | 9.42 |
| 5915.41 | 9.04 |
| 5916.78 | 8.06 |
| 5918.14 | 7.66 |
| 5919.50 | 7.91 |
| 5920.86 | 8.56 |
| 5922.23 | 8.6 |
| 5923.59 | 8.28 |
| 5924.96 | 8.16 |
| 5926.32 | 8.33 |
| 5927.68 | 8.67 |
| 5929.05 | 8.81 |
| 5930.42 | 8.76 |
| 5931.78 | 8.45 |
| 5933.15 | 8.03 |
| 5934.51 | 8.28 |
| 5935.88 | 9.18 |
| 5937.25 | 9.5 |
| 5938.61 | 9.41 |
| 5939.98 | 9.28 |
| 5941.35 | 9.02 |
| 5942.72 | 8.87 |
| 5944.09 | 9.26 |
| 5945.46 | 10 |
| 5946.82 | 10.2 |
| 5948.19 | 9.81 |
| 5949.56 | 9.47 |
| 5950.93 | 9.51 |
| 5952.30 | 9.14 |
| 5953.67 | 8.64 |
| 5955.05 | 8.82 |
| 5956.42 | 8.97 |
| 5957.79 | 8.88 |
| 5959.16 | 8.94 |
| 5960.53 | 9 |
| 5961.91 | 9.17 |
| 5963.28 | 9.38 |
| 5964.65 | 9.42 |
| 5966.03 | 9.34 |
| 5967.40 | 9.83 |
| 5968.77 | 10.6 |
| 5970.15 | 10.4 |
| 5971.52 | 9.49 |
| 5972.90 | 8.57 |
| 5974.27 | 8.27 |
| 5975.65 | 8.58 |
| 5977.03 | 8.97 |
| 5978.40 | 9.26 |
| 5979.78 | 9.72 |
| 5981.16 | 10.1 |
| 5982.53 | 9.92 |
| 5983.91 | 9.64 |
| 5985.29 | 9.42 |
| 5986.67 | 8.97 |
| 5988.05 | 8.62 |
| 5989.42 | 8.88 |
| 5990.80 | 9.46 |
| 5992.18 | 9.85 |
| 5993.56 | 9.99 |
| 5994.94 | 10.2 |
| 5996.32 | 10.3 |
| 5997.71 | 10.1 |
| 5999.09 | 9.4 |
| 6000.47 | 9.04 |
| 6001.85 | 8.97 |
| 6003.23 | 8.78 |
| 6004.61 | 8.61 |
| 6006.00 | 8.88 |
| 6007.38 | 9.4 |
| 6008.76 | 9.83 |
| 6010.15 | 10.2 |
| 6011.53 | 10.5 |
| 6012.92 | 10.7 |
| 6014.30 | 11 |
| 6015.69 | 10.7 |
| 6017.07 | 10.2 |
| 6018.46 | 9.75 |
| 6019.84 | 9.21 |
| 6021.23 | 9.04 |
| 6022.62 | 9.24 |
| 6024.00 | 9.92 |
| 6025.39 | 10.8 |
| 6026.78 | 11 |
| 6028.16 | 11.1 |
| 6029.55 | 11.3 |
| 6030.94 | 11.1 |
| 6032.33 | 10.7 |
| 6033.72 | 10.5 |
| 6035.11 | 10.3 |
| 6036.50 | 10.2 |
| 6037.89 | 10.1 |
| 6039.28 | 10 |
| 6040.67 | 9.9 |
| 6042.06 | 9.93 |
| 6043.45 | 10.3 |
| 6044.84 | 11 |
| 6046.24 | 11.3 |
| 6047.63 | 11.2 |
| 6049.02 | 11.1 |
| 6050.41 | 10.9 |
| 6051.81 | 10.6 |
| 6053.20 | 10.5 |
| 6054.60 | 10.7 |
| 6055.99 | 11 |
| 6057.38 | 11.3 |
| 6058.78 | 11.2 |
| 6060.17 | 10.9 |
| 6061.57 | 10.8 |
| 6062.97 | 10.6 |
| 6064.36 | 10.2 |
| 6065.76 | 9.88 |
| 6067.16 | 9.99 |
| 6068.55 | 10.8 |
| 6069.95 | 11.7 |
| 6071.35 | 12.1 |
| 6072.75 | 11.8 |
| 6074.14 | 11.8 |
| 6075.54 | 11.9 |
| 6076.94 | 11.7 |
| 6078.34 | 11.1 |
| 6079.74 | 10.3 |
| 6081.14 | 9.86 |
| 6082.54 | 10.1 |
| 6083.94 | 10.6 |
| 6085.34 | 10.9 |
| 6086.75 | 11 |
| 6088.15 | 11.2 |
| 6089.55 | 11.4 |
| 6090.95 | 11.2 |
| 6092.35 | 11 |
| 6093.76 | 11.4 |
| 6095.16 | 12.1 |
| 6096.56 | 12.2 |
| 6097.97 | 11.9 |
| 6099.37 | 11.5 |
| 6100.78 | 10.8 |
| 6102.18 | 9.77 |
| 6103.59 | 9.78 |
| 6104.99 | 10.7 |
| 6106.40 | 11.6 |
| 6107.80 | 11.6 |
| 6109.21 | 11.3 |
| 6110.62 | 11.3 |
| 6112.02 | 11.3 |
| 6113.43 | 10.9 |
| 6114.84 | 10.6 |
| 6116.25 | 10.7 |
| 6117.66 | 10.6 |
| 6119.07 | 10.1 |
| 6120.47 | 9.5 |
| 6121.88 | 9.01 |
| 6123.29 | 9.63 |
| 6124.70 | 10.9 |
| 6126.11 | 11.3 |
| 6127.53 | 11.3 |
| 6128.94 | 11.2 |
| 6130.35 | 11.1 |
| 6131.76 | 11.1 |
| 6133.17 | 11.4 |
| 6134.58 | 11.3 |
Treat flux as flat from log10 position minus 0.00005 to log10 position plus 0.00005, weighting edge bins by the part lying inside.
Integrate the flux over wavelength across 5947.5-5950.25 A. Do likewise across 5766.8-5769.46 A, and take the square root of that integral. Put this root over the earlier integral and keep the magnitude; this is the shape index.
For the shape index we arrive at 0.202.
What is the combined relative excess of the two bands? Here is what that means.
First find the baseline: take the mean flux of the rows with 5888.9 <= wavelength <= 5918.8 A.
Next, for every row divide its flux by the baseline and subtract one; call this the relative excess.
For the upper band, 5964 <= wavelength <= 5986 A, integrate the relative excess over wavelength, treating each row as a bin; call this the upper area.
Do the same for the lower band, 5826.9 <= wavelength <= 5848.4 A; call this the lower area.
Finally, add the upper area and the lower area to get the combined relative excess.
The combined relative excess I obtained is 19.8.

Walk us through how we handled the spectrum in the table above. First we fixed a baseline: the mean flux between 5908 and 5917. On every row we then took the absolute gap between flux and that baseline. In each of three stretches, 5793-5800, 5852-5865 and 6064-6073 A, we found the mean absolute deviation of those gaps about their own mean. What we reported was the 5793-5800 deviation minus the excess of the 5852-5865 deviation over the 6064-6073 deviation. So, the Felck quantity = 1.4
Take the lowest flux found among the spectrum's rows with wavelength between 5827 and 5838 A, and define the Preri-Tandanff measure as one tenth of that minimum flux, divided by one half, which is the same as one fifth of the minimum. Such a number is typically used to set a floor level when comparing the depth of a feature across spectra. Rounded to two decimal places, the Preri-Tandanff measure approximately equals 1.87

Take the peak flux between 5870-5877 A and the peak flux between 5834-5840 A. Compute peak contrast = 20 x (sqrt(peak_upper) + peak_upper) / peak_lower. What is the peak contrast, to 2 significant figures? 26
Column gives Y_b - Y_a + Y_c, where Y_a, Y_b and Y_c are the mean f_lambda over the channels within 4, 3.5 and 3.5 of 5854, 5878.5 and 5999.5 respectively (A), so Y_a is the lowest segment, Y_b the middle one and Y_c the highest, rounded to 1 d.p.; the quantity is 9.7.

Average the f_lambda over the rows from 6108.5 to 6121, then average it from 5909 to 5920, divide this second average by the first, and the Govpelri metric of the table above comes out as 0.81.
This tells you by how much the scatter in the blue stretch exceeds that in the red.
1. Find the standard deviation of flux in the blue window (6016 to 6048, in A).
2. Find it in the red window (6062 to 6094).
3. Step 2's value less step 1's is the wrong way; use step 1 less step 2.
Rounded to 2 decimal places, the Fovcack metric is -0.01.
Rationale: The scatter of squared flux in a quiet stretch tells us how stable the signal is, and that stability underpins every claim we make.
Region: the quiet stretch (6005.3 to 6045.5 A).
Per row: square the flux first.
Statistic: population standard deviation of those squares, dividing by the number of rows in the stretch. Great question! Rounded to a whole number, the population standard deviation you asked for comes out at 13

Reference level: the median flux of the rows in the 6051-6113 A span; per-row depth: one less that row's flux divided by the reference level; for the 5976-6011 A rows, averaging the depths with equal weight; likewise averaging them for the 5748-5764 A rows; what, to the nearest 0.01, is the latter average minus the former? -0.12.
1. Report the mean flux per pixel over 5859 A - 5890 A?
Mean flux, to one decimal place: 8.6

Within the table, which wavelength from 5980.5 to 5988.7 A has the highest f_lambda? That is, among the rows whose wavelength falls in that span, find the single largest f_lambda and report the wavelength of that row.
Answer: 5981.16 A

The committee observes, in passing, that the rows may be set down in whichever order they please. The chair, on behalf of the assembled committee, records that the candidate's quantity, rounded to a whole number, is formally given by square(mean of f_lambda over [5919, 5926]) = 69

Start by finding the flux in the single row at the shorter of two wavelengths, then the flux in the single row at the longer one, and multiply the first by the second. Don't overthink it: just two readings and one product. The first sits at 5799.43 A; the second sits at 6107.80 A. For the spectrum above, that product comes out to 154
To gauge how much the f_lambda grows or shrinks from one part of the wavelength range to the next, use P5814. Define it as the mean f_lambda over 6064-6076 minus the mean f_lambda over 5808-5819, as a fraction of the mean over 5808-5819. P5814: 0.12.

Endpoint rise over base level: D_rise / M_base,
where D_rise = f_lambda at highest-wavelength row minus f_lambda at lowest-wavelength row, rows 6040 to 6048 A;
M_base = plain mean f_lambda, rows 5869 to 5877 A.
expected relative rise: 0.14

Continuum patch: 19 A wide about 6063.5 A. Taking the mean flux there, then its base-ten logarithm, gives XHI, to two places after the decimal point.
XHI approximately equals 1.04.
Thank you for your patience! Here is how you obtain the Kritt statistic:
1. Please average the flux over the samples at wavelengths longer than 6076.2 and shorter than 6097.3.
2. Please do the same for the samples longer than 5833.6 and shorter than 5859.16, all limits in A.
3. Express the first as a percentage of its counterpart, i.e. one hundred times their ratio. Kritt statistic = 113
